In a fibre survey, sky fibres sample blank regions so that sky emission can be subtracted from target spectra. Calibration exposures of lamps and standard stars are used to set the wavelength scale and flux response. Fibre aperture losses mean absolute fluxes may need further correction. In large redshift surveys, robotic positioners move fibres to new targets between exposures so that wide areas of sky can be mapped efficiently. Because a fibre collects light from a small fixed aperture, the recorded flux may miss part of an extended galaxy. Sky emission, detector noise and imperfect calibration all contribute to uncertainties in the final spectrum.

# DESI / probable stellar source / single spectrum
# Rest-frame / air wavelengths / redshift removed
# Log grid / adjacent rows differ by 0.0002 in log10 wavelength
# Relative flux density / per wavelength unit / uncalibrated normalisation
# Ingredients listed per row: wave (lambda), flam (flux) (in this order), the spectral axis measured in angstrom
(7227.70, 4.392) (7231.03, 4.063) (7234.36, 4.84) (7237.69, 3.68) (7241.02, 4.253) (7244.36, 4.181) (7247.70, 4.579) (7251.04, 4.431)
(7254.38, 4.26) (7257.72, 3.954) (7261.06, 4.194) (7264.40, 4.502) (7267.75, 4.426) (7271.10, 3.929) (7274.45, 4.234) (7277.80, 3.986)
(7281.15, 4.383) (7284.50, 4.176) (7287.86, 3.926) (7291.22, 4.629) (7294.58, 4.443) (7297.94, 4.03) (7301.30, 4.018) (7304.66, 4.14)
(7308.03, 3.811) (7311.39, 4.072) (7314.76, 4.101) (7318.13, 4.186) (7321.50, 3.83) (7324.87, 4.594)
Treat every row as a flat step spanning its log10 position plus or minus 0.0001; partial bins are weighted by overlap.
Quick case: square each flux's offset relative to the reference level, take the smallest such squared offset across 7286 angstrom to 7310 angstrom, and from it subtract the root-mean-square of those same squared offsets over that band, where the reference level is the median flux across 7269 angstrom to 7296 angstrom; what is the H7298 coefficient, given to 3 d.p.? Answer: -0.094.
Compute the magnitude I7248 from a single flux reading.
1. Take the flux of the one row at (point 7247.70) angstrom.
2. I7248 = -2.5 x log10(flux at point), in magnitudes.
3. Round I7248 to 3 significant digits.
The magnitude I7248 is -1.65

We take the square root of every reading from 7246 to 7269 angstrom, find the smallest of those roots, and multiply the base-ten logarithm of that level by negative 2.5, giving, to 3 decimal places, -0.746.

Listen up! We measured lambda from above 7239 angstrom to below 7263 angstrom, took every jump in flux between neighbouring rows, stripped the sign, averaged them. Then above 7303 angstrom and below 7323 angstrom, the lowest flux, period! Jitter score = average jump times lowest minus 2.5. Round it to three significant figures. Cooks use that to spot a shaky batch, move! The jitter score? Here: -1.65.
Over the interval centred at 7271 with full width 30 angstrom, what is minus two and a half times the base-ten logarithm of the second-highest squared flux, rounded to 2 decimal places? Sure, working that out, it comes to -3.23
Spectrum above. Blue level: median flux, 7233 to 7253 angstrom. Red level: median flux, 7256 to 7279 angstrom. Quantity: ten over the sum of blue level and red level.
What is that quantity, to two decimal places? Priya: 1.17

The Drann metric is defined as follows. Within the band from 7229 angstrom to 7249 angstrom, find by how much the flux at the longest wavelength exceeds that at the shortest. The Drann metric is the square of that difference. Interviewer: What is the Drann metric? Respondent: 0.27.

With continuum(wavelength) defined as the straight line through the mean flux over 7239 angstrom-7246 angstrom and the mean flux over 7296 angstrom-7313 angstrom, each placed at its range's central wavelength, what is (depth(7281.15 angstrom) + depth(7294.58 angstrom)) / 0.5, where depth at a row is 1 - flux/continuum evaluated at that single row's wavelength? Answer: -0.34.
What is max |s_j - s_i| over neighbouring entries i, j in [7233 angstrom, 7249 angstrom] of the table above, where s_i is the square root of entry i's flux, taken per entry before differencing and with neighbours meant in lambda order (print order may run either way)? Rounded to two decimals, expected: 0.28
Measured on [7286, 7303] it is 0.17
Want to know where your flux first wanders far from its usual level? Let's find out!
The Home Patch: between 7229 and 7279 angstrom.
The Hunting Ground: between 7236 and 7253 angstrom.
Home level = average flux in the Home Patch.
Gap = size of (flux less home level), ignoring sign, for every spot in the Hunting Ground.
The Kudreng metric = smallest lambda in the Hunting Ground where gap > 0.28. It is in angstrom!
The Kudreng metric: 7237.69 angstrom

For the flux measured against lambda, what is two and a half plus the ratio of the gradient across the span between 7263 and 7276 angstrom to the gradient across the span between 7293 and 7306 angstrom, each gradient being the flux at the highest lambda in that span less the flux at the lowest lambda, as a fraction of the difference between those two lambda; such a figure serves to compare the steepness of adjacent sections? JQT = 3.4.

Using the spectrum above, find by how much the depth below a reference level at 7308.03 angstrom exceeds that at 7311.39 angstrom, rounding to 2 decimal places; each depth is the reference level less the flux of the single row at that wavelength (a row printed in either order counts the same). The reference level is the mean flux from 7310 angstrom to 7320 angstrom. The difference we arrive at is 0.26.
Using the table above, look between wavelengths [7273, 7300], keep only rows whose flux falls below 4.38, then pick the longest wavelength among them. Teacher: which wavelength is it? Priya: 7297.94 angstrom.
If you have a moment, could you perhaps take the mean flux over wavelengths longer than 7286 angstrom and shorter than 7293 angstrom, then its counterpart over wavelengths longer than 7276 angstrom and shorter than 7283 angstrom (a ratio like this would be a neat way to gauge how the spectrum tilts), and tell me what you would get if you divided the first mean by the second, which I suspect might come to 1.02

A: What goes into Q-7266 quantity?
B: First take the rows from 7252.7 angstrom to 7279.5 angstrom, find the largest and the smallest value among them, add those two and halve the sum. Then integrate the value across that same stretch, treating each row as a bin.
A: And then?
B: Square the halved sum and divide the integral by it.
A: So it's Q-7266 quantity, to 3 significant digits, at 6.31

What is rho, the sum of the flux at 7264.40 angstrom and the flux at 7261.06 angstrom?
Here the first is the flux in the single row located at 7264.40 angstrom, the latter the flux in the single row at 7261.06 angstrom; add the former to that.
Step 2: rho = 8.70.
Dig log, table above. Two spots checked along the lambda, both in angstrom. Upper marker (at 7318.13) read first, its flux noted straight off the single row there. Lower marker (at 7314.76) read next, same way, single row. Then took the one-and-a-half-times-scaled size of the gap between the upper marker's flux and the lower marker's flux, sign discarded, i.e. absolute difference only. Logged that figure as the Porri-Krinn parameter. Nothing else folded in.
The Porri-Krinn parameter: 0.13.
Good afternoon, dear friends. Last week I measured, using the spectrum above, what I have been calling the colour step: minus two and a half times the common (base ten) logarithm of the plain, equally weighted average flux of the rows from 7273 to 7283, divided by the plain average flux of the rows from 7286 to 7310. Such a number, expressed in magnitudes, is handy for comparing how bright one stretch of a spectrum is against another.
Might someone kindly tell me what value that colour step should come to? -0.02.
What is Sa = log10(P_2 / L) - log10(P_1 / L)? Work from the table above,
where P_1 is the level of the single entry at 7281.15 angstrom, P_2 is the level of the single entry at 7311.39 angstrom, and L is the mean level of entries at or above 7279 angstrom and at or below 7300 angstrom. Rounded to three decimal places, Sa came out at -0.032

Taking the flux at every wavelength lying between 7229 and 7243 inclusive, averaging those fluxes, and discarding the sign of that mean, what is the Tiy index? 4.21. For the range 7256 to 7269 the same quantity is 4.27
